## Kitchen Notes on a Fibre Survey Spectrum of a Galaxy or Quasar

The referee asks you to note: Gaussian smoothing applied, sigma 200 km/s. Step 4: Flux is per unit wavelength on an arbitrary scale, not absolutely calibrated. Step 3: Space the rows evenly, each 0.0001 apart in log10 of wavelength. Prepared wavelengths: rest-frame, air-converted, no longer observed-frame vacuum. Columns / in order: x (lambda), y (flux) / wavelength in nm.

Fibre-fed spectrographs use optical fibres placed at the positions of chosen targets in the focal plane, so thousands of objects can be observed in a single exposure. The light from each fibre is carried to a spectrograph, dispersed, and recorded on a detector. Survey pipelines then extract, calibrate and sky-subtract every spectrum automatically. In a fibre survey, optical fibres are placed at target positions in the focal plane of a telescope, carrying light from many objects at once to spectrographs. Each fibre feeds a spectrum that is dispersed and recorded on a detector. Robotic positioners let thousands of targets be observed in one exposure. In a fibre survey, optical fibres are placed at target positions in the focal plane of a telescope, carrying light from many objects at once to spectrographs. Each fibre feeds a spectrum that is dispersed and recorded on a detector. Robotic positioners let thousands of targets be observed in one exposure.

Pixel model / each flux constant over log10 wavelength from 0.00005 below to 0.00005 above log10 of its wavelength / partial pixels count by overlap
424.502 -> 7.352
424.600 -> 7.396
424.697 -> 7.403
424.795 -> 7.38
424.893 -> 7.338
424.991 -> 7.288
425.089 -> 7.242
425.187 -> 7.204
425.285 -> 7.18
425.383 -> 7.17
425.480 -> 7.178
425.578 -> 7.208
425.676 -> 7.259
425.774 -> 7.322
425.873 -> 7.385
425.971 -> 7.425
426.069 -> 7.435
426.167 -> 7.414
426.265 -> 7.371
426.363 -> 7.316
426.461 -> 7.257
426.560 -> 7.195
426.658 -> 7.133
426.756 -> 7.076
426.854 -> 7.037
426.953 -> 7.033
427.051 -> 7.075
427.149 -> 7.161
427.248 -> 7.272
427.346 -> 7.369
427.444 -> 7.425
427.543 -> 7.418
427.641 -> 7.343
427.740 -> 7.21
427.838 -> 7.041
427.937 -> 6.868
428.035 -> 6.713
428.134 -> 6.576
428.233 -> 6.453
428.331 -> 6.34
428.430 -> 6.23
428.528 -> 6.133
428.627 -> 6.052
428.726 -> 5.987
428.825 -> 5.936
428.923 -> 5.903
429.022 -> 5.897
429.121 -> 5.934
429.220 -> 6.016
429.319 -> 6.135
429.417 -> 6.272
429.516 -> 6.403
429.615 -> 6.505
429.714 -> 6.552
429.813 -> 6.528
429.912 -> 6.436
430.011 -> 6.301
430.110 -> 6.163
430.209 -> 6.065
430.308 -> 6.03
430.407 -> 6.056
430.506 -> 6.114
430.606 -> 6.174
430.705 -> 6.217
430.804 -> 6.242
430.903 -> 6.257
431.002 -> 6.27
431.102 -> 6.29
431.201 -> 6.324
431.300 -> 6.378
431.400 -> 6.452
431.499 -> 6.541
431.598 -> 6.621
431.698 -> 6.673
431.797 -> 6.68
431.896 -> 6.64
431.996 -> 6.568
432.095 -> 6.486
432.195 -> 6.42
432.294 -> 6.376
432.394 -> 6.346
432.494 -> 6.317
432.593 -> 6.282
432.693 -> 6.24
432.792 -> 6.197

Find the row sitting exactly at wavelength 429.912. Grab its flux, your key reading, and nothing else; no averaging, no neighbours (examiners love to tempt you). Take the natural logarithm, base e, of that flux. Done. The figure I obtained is 1.86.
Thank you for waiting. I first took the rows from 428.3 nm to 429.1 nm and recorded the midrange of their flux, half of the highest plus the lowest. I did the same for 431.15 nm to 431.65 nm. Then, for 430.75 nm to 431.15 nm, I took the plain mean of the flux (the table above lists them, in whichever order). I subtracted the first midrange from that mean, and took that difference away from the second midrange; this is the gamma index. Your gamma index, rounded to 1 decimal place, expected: 6.3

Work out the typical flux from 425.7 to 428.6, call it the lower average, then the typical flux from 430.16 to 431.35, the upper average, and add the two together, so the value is 13.3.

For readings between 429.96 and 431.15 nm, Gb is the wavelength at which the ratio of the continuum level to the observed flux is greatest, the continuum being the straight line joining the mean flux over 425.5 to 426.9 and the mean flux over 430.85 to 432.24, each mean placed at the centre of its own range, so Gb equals 430.308 nm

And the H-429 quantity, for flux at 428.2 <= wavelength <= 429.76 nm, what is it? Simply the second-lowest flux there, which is 5.903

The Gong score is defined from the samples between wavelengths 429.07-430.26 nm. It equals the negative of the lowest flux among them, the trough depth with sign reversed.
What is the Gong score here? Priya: -5.9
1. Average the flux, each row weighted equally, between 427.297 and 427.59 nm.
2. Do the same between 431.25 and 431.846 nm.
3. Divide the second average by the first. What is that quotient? 0.89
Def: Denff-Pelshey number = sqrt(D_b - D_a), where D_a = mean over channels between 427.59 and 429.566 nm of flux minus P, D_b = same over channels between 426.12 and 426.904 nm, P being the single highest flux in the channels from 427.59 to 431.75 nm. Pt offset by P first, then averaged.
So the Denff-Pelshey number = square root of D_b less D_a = 0.92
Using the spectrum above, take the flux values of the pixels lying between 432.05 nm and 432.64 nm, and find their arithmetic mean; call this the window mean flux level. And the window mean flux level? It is 6.37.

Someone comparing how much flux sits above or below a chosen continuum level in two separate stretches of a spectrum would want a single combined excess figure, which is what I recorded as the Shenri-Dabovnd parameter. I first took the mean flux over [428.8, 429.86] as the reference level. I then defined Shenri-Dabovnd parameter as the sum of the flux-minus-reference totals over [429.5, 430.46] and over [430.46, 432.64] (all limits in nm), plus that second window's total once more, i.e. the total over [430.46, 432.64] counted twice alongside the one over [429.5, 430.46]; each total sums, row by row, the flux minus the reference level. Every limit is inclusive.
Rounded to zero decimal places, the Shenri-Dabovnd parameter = 10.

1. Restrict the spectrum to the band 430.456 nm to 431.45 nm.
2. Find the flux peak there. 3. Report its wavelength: 431.400 nm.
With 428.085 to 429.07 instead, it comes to 428.134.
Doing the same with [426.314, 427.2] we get 426.363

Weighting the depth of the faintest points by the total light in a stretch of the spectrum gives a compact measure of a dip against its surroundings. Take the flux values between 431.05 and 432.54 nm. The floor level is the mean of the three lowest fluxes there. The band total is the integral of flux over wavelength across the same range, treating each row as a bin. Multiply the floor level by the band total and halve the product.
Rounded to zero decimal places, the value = 30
